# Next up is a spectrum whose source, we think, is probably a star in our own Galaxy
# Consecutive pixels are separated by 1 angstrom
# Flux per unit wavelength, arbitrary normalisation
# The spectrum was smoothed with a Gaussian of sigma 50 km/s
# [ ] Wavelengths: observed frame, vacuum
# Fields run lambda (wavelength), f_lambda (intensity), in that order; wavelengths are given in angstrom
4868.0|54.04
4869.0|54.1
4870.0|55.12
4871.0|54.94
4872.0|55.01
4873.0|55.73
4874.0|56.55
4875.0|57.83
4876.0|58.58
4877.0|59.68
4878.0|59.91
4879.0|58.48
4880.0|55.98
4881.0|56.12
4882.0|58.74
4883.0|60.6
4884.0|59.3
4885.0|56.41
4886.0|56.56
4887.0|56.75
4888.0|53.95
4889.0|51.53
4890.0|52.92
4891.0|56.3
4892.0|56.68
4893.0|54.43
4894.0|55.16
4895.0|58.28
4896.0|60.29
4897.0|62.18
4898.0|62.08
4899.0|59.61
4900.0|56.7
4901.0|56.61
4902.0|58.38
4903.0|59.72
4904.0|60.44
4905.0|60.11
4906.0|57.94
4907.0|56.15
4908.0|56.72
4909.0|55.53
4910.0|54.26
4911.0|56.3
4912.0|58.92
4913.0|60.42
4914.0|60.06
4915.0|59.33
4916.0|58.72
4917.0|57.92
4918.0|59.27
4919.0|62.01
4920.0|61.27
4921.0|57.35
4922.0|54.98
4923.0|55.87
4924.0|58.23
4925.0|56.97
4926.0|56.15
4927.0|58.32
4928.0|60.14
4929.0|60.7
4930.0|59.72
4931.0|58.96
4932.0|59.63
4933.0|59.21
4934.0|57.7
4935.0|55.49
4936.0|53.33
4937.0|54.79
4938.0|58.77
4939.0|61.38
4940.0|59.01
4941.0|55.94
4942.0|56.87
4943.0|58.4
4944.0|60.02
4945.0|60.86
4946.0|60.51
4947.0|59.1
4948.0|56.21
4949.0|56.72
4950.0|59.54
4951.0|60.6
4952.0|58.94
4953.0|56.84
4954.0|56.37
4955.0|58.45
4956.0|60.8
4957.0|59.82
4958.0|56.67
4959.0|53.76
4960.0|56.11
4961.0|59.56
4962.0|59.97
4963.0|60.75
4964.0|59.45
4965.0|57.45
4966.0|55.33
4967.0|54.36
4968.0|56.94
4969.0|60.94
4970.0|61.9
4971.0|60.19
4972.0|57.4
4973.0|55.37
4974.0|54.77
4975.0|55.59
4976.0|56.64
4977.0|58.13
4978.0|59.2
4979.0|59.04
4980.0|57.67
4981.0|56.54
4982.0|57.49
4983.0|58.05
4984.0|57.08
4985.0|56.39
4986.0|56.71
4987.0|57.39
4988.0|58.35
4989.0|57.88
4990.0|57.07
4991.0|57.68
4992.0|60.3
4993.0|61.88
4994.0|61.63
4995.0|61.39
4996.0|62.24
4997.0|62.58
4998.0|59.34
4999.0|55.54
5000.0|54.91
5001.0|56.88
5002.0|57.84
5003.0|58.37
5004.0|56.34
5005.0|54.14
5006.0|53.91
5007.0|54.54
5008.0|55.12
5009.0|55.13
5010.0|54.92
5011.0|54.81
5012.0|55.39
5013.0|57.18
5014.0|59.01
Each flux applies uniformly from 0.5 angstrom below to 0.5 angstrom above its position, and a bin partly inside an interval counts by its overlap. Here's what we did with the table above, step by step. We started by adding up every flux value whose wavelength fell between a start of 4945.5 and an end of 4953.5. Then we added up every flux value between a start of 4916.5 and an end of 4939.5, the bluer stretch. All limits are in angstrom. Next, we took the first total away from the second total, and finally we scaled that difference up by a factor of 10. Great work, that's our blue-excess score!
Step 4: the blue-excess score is 8697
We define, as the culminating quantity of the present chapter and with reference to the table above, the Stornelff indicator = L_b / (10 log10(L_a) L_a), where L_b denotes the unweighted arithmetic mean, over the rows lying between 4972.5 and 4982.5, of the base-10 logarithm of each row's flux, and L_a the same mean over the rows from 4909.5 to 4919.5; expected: 0.401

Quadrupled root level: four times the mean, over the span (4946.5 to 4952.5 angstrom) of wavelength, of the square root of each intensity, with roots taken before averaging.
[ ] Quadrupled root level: 30.6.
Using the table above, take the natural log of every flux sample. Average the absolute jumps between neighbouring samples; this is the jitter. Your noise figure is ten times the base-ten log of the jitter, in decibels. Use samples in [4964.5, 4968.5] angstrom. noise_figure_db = -14.7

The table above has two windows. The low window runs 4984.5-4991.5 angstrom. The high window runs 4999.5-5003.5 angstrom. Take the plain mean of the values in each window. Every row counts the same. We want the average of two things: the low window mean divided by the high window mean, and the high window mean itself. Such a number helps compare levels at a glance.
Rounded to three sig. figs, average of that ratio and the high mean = 29.0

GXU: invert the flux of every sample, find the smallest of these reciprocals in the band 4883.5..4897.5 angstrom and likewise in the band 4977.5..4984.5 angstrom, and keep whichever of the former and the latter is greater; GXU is 0.0169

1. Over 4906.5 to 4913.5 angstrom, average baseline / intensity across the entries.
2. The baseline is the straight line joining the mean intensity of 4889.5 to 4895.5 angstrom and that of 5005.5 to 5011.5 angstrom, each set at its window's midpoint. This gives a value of 0.976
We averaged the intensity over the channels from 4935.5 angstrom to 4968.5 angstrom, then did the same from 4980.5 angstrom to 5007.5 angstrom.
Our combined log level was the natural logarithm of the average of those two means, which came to 4.06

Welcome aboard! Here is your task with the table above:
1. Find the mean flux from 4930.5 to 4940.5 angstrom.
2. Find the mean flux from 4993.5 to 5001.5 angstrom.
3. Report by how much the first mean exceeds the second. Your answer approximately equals -1.5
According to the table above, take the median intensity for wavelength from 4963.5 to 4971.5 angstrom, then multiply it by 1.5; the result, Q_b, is 87.7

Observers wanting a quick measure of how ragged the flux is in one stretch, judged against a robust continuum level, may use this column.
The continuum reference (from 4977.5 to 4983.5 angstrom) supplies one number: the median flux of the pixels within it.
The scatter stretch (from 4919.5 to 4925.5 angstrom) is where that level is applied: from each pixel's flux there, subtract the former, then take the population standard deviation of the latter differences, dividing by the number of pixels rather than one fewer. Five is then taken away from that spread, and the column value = -3.0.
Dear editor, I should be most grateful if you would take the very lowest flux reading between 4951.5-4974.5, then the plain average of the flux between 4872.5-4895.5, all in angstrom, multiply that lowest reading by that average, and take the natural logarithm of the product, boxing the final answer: 8.024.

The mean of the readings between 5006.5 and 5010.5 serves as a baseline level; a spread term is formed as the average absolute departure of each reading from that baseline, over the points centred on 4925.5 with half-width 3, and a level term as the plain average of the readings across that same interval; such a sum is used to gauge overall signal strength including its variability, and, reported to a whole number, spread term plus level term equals 60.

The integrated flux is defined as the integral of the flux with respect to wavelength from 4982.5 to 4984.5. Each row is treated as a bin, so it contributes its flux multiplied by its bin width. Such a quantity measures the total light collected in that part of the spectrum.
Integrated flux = 115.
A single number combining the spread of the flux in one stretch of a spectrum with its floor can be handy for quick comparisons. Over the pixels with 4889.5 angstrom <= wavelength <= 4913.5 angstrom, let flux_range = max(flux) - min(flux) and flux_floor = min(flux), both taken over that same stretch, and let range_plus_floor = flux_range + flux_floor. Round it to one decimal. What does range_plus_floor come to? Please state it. 62.2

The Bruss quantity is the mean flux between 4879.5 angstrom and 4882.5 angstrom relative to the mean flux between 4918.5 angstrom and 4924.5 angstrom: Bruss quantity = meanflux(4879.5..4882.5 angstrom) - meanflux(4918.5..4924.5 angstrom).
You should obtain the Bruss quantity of -1.3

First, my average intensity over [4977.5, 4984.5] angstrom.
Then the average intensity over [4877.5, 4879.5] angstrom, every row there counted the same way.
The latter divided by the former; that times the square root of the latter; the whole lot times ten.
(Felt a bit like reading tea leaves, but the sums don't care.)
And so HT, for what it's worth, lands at 79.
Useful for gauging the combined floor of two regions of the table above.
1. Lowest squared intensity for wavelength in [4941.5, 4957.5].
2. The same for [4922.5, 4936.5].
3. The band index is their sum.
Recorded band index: 6004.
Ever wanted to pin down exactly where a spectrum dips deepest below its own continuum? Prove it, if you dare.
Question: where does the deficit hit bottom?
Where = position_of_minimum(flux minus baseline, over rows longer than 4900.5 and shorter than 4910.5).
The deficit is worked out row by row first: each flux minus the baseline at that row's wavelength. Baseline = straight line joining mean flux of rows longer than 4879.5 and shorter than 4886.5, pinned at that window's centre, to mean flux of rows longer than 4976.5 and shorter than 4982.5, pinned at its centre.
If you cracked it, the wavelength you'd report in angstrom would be 4910.0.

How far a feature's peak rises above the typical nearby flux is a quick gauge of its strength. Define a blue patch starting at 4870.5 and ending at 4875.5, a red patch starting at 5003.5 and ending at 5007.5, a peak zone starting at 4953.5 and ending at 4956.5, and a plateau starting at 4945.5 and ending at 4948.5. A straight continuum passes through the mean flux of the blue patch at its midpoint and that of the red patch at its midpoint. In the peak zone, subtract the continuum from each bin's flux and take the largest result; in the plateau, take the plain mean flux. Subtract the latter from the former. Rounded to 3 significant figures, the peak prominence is -53.0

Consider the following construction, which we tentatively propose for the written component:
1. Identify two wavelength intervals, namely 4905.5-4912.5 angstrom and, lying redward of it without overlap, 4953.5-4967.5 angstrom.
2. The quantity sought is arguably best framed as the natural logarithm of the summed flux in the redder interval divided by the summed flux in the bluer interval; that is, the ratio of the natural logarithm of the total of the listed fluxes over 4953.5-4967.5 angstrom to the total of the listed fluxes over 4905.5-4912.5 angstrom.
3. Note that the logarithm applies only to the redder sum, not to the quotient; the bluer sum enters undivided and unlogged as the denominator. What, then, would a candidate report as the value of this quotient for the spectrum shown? 0.017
